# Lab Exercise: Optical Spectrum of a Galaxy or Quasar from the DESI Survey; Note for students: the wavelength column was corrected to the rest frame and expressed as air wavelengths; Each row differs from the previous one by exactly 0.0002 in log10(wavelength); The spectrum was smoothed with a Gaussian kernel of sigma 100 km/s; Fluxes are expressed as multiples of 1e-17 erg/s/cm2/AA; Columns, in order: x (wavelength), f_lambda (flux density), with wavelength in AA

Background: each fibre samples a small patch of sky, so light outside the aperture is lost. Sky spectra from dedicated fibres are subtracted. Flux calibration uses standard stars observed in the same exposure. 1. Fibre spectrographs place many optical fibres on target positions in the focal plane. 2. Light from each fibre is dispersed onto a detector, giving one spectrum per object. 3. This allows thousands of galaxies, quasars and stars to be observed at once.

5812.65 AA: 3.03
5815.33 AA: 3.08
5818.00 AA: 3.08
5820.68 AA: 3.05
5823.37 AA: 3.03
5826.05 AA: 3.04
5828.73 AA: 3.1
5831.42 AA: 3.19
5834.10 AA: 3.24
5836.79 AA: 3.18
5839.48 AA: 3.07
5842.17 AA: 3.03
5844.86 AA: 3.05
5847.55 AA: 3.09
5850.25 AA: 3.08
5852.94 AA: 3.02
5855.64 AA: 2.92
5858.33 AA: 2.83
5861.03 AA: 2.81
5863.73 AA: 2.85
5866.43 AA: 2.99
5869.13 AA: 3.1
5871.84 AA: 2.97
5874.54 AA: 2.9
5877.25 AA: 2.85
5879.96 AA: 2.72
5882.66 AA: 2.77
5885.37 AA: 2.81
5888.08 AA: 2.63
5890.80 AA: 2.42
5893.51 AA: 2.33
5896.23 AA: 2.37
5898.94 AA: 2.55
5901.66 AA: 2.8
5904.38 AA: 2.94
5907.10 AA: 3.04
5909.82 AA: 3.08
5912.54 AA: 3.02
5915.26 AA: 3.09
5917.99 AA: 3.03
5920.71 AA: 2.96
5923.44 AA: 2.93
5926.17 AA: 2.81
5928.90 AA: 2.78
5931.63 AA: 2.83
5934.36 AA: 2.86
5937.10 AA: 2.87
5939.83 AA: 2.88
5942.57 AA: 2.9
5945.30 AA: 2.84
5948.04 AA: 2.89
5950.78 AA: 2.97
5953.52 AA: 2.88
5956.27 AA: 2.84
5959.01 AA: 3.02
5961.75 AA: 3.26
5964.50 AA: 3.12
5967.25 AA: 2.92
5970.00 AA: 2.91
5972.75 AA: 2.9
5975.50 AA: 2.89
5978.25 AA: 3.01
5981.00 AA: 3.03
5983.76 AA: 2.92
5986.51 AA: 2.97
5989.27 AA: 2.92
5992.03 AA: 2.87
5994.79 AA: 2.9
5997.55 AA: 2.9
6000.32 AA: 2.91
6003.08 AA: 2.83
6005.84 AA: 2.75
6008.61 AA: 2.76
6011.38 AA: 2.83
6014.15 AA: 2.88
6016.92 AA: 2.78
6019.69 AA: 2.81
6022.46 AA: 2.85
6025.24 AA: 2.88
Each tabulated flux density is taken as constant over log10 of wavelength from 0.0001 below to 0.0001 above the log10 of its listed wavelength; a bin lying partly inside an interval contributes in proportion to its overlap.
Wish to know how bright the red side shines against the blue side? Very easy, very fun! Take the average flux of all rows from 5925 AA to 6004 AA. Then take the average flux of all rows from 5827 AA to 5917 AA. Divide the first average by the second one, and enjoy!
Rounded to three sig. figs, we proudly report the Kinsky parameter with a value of 1.00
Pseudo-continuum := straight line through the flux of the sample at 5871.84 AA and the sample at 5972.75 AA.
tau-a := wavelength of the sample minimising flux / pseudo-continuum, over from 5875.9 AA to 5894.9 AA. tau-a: 5893.51 AA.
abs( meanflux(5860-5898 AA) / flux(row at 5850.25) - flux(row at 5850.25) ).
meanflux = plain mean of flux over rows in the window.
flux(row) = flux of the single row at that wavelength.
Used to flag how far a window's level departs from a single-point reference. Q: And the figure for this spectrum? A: 2.19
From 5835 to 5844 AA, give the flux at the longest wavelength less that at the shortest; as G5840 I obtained -0.15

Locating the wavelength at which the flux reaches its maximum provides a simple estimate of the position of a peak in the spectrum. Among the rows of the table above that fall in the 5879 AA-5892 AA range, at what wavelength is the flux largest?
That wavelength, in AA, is 5885.37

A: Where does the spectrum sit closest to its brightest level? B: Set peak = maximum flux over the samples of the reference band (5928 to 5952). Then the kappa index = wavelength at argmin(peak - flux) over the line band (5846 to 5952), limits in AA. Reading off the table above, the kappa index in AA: 5869.13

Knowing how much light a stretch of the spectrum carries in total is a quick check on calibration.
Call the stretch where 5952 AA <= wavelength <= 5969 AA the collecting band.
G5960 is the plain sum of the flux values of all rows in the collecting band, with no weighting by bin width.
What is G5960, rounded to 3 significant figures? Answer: 18.0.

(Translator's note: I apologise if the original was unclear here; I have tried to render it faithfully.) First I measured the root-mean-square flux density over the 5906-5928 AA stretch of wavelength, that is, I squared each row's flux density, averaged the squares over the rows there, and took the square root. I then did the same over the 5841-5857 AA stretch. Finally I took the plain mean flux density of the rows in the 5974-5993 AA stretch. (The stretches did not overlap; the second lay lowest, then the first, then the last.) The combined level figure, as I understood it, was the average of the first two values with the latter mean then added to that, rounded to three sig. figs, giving 5.96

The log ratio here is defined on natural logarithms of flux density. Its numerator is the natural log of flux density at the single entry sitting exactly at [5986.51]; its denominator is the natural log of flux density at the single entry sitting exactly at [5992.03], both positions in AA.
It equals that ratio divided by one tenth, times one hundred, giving 1032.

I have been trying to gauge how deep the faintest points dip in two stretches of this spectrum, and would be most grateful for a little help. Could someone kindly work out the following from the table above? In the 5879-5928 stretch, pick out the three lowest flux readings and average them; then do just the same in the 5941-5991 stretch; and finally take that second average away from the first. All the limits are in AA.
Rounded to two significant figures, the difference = -0.48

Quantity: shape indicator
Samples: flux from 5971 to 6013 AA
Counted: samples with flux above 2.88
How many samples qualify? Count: 10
